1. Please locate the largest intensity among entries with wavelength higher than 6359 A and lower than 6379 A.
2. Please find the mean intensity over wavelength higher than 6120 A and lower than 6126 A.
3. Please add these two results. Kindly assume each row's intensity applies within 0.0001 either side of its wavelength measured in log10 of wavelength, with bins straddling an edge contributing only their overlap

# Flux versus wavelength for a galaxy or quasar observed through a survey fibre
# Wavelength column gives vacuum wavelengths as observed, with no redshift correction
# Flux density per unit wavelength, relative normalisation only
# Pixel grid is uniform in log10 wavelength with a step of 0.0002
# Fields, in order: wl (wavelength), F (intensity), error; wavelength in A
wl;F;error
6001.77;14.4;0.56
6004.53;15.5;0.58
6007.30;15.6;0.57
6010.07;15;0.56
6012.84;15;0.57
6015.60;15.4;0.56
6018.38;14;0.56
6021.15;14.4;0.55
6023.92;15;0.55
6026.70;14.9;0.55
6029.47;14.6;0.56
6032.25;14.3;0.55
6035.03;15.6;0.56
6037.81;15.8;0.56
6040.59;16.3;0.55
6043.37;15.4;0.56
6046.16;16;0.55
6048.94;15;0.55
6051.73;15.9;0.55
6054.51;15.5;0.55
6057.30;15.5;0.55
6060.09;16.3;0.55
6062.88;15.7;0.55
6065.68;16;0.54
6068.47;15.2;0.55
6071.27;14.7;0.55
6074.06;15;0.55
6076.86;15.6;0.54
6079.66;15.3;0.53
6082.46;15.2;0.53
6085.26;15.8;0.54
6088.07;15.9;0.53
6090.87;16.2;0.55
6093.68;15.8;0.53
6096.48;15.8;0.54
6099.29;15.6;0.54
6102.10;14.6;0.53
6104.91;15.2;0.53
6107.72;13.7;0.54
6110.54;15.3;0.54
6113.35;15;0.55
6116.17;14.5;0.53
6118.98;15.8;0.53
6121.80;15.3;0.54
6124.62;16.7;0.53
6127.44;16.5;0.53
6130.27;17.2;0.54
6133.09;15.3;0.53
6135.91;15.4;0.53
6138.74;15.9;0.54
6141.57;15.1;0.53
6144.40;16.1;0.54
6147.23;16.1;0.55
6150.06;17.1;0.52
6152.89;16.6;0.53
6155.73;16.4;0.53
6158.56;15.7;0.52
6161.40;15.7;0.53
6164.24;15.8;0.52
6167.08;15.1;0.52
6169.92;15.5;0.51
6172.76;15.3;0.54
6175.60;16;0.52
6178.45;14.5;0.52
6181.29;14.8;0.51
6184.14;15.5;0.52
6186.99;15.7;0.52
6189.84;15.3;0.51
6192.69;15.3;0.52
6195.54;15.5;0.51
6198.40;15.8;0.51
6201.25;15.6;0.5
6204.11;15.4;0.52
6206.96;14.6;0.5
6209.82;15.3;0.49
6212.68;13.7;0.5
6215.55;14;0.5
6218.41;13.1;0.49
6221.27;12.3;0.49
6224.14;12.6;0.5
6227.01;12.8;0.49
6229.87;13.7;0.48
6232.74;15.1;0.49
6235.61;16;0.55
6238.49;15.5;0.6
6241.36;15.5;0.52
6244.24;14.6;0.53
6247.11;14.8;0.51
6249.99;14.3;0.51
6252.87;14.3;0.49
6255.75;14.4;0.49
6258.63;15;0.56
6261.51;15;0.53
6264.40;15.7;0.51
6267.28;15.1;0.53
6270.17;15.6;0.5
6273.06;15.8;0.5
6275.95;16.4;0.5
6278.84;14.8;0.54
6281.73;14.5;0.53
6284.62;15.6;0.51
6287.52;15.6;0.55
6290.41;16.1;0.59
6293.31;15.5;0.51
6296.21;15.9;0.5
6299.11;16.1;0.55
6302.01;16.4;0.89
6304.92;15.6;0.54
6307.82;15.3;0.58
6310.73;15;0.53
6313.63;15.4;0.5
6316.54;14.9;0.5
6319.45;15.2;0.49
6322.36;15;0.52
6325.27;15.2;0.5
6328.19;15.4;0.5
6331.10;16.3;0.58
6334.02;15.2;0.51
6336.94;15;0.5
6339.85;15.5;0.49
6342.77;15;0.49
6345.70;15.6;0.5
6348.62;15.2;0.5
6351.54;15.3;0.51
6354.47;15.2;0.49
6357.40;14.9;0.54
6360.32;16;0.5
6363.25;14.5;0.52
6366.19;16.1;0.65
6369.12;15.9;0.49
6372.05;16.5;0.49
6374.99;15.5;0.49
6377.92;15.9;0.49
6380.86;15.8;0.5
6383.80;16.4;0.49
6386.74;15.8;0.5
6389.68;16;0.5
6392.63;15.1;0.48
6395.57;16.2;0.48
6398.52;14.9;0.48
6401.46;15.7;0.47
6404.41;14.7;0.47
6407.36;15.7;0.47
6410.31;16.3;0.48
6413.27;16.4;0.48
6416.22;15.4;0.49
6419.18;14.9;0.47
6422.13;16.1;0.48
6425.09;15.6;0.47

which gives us 32.5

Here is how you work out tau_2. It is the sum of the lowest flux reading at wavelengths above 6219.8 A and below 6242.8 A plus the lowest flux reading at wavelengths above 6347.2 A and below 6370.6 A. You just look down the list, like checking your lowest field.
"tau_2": 26.8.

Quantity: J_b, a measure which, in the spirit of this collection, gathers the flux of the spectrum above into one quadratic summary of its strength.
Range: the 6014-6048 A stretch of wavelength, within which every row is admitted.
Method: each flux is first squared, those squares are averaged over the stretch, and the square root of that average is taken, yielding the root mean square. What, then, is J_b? 15.2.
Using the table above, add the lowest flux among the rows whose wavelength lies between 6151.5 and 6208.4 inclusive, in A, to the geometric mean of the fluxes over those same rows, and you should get 30.0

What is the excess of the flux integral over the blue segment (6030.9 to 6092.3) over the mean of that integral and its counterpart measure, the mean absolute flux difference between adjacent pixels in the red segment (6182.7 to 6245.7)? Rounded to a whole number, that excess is 477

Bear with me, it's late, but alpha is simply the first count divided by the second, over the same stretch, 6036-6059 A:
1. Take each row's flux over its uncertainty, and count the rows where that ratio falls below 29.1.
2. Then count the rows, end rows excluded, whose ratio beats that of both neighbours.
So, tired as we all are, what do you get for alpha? 2.3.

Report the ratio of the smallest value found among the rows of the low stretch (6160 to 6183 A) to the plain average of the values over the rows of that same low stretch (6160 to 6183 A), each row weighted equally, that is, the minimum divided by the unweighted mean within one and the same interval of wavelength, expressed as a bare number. 0.945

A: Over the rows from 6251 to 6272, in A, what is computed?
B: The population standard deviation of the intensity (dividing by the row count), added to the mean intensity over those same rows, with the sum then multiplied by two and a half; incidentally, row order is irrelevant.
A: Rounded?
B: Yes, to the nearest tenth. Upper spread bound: 38.8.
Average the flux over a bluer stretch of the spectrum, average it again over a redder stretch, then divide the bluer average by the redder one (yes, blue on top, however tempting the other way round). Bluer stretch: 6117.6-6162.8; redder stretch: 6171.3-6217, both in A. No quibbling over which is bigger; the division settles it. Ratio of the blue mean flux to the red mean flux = 1.06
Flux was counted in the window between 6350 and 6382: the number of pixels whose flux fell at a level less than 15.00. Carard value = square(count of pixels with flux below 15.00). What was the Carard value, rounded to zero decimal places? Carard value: 4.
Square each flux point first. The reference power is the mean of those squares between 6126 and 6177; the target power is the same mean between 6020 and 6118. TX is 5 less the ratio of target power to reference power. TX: 4.07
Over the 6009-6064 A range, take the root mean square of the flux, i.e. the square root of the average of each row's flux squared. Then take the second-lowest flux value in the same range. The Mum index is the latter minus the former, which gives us -1.0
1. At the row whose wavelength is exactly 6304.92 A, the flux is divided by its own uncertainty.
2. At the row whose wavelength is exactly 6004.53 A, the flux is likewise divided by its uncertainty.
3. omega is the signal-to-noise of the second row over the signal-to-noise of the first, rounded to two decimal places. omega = 0.93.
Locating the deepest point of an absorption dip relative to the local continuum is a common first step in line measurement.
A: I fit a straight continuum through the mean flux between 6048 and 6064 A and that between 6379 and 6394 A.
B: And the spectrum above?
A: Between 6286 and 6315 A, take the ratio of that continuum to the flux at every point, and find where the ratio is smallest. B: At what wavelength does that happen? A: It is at 6302.01 A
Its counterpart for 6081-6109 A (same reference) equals 6090.87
